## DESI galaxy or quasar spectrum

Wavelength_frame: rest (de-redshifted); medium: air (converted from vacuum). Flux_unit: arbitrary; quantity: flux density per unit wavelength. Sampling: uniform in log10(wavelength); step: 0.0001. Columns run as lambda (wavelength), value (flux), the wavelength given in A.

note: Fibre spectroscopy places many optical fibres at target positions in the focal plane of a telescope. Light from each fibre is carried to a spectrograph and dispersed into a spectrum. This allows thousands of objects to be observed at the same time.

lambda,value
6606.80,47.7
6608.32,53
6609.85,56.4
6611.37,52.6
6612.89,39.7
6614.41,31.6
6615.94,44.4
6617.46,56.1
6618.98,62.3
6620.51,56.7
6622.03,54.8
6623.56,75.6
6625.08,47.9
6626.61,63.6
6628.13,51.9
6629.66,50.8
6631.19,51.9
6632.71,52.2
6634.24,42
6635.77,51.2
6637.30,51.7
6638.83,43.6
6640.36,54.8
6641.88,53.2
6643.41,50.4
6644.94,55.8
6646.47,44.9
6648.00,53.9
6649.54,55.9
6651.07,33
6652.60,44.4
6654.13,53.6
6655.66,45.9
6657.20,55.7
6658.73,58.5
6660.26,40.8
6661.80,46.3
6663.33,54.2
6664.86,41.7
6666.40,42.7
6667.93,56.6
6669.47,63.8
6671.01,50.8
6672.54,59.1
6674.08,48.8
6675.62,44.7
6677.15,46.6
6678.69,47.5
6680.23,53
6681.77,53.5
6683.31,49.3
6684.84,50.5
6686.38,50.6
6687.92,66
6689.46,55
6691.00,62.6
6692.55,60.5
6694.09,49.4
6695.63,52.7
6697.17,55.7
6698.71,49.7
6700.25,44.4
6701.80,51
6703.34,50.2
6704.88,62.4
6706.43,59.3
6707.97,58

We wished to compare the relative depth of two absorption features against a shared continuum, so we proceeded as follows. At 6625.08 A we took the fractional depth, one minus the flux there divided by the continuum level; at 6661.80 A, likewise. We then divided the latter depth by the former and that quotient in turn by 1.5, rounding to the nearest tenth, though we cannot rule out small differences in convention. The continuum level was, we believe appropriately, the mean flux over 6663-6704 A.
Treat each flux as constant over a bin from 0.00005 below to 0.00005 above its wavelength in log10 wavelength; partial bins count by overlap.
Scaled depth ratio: 0.9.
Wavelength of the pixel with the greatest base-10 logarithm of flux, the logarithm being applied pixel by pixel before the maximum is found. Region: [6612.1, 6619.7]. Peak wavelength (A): 6618.98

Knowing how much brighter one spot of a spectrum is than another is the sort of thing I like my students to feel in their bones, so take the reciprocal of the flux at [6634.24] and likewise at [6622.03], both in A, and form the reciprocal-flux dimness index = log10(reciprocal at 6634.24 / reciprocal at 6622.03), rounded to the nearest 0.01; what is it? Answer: 0.12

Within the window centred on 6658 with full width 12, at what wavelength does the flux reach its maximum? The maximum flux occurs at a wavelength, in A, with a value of 6658.73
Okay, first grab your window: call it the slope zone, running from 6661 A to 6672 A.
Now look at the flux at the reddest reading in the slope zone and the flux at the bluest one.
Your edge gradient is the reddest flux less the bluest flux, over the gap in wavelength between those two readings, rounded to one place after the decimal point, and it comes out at 0.5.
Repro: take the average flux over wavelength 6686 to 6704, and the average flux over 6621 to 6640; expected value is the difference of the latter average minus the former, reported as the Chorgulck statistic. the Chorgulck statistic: -0.9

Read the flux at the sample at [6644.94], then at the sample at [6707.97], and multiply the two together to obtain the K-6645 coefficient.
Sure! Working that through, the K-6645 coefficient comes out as 3236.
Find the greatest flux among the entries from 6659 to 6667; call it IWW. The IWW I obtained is 54.2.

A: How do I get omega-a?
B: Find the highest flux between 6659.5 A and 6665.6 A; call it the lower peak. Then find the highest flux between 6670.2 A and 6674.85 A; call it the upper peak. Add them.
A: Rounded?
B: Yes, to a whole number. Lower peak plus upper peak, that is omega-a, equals 113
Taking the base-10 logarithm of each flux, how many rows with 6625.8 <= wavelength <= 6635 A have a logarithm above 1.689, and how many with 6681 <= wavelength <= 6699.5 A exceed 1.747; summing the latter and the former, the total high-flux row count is 8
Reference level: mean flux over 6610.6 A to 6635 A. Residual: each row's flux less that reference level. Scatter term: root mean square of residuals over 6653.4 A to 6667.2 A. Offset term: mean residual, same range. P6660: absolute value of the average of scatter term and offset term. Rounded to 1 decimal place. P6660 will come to 1.9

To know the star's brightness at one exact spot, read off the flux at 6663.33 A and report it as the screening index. 54.2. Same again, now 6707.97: 58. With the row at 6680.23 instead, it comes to 53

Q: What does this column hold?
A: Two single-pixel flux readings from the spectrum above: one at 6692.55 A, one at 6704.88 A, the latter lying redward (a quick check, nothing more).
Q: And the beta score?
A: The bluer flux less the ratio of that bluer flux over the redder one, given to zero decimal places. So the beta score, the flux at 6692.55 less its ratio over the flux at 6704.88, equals 60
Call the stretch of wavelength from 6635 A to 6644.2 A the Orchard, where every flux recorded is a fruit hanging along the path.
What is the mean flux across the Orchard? 50.8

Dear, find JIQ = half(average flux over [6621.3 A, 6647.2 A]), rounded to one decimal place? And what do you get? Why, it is 26.4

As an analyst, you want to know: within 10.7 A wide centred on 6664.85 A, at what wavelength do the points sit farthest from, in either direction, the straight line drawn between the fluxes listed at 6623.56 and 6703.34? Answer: 6660.26 A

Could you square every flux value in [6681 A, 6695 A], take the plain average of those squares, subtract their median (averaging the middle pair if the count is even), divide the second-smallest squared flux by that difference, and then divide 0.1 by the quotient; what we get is 0.009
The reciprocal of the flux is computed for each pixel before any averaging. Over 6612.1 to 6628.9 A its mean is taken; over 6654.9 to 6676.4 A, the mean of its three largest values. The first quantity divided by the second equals 0.83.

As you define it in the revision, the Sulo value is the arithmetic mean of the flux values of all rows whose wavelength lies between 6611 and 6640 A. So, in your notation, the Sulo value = 52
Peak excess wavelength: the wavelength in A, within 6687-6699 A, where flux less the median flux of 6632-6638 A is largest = 6687.92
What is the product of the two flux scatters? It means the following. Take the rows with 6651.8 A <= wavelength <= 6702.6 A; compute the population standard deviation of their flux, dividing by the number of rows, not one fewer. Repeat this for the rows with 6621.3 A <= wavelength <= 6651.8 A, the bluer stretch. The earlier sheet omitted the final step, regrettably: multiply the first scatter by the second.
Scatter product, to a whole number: 52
